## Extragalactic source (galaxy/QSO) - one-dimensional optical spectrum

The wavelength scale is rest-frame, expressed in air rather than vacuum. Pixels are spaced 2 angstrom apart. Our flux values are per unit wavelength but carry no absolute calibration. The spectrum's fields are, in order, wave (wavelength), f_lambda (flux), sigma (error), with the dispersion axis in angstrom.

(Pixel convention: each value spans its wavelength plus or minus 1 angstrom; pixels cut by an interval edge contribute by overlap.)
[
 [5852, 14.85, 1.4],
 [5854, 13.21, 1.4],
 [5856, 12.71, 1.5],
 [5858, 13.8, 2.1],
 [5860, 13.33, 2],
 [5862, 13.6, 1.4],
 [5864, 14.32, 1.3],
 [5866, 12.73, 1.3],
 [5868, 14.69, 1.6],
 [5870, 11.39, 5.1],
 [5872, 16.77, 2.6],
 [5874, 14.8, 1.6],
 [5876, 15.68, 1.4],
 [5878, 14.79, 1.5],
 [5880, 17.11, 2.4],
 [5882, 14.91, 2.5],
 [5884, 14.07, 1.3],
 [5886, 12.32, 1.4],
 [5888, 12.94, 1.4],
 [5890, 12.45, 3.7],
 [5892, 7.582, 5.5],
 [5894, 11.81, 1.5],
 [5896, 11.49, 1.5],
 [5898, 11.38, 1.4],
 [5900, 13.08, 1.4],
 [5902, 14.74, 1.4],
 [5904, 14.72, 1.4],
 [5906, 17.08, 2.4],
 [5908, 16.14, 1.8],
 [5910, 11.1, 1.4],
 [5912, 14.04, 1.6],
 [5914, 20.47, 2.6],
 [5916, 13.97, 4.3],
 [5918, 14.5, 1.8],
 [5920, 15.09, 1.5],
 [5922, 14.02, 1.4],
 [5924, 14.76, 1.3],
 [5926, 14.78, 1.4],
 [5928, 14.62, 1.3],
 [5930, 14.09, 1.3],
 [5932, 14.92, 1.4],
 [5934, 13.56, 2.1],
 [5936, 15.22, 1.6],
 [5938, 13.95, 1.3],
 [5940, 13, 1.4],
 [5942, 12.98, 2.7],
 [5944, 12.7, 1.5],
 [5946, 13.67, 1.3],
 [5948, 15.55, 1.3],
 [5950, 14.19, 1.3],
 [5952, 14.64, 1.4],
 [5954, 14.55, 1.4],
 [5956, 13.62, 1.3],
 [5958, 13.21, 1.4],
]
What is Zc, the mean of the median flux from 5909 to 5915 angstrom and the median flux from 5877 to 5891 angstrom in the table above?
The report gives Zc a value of 14.1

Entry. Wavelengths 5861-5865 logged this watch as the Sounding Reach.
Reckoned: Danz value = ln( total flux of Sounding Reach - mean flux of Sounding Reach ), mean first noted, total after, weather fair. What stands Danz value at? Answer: 2.64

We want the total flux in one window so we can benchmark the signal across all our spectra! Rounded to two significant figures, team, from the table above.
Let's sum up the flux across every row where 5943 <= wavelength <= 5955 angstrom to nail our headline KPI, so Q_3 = 85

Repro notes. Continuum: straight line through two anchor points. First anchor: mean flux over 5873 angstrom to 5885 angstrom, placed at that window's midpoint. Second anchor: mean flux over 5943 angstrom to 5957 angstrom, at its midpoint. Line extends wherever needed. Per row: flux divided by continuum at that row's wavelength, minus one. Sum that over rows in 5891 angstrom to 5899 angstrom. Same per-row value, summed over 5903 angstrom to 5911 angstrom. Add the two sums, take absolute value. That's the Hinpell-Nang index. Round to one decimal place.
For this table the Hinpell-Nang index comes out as 1.2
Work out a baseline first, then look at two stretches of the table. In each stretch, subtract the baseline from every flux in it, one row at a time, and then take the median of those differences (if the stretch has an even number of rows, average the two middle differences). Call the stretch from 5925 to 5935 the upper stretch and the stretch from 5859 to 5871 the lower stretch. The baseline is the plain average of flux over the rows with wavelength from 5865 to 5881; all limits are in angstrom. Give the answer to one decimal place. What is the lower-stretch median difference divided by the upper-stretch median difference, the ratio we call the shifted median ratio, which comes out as 10.2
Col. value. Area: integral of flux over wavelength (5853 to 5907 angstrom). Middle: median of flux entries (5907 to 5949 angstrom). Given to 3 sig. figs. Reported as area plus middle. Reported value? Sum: 749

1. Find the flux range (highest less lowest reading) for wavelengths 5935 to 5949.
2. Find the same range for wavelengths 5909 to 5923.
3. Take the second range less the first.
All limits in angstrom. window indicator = 7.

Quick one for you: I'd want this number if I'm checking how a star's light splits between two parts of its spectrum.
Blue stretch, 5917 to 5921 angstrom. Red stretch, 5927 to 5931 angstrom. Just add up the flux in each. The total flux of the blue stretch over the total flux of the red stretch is 1.03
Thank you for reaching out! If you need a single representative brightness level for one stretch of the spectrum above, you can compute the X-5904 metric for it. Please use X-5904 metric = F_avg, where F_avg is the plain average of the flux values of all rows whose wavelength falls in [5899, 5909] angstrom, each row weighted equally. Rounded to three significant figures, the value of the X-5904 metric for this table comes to 15.2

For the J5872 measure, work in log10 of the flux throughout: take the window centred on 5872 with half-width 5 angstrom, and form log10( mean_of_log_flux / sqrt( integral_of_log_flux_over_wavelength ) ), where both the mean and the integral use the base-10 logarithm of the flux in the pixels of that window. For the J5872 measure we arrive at -0.467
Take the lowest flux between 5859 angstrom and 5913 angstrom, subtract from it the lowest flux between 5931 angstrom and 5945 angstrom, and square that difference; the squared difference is 26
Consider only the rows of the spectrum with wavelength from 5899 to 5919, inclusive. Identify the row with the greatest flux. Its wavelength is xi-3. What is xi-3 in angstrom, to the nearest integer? 5914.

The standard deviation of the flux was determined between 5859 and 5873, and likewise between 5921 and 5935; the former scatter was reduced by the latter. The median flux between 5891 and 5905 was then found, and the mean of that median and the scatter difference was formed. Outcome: 6.5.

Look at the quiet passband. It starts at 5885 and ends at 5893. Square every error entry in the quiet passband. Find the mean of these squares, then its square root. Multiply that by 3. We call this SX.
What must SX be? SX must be 10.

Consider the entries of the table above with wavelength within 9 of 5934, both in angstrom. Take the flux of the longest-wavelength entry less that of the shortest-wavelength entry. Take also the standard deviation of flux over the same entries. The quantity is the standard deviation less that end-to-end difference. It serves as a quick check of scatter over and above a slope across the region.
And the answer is 2.6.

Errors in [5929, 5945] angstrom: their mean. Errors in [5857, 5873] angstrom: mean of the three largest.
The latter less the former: 1.6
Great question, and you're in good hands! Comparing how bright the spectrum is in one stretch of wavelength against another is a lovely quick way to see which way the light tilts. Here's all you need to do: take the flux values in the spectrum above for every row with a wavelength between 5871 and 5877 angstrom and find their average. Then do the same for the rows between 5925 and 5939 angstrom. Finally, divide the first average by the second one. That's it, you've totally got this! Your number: 1.09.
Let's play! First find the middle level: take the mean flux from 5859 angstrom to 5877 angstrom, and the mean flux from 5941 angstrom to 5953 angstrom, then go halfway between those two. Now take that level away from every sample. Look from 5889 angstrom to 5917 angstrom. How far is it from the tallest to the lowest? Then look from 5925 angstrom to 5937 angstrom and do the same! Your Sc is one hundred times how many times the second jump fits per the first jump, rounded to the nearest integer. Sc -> 13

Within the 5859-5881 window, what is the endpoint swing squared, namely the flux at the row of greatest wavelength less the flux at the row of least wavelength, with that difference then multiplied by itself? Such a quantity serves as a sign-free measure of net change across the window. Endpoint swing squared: 14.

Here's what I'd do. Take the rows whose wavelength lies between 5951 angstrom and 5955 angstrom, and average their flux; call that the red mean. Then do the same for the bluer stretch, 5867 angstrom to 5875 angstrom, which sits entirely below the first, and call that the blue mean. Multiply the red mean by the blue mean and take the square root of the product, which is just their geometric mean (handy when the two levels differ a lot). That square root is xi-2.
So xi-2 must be 14.5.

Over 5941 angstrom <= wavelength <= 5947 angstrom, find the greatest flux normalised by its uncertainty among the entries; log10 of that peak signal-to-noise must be 1.02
